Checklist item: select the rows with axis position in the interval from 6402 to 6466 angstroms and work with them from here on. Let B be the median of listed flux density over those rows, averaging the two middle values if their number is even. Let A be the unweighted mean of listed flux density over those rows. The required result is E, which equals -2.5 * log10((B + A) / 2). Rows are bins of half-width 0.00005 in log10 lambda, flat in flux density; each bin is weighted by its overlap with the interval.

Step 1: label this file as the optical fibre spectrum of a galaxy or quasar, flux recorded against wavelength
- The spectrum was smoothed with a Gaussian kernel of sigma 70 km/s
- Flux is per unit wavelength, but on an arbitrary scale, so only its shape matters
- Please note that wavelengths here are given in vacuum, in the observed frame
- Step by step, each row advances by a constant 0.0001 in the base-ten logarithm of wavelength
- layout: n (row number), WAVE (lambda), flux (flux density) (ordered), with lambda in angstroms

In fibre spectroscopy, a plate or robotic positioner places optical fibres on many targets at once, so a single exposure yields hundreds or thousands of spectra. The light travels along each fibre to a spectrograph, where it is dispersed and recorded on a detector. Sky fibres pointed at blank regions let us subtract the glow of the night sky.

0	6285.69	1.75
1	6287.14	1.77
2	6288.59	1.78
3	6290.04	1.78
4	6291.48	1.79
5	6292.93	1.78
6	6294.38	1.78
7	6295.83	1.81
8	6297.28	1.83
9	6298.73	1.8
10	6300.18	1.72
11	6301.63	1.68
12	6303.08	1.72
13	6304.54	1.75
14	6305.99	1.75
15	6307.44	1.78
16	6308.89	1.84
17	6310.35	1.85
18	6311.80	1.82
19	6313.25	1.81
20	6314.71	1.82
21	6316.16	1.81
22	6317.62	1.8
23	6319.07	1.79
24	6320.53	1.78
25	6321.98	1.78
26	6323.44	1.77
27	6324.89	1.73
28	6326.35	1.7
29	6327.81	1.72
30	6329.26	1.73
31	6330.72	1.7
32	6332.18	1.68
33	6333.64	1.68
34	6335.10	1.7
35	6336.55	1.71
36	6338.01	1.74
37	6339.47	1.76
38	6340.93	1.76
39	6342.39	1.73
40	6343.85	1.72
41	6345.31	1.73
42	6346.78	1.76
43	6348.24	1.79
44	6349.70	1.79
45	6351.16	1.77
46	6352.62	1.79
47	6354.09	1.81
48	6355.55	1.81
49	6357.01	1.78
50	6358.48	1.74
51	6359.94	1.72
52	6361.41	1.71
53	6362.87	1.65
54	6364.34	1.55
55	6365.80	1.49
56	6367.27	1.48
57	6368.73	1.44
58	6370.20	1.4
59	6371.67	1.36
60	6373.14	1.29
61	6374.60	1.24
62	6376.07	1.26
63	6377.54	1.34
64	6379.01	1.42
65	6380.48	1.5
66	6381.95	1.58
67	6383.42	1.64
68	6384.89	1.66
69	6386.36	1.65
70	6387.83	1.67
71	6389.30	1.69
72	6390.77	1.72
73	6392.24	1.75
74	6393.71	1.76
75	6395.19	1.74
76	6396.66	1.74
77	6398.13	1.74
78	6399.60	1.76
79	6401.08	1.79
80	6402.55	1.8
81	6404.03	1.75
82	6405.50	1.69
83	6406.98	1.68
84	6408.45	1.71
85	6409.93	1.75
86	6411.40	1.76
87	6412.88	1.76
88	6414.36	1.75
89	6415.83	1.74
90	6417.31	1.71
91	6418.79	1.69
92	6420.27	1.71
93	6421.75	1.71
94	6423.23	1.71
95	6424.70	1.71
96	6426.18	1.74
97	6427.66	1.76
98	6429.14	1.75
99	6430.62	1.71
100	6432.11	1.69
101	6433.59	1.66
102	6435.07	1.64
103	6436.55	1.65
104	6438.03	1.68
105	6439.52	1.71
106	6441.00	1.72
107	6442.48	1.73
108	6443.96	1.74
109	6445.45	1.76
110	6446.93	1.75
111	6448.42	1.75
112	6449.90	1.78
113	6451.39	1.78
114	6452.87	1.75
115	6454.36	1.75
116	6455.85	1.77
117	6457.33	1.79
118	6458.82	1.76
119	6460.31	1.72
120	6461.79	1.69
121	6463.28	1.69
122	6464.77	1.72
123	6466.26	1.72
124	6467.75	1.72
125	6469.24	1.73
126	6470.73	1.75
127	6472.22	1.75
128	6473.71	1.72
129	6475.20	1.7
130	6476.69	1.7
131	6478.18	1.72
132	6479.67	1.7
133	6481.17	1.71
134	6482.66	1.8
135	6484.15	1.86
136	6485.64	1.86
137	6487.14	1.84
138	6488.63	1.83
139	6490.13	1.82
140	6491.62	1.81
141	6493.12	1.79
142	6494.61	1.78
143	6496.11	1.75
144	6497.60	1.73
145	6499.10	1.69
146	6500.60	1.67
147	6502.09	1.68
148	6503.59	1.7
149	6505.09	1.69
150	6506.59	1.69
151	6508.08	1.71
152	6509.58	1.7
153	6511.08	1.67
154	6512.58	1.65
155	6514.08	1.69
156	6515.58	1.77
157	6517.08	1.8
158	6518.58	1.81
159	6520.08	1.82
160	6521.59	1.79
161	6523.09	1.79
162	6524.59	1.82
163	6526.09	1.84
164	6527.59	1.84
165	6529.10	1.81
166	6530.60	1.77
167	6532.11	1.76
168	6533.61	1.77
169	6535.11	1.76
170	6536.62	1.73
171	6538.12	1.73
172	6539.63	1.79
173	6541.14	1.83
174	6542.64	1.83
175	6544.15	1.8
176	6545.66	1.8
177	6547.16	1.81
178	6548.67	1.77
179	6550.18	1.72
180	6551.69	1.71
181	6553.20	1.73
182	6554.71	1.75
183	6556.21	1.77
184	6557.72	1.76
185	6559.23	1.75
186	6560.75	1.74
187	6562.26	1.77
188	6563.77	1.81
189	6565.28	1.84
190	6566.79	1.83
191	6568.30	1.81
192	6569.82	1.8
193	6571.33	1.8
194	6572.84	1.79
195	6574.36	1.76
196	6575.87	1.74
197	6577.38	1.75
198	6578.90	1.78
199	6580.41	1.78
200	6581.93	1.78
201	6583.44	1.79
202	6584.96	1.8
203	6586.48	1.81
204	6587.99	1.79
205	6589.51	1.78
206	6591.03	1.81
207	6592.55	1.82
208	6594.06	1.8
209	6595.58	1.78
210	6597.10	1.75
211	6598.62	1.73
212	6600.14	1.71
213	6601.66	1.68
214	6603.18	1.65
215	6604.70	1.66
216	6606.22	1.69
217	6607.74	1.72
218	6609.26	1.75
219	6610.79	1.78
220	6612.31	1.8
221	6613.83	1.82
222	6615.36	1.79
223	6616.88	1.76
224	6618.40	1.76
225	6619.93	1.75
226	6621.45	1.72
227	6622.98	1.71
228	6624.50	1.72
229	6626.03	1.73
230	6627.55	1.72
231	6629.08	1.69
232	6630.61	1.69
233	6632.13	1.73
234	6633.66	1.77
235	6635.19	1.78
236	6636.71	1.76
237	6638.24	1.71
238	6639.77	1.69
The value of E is -0.594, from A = 1.73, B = 1.73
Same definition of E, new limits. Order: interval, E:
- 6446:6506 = -0.607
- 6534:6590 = -0.625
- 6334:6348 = -0.597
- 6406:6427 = -0.587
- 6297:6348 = -0.609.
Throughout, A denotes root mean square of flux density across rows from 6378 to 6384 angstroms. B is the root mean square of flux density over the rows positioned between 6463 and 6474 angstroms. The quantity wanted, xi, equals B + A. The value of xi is 3.26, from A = 1.54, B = 1.73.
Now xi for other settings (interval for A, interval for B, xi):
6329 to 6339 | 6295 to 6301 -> 3.50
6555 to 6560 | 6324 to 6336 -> 3.47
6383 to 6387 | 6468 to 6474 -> 3.39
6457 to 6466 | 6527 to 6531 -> 3.54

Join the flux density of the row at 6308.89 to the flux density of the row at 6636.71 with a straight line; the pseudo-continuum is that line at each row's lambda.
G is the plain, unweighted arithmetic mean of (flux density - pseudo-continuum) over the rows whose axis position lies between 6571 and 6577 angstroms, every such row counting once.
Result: -0.003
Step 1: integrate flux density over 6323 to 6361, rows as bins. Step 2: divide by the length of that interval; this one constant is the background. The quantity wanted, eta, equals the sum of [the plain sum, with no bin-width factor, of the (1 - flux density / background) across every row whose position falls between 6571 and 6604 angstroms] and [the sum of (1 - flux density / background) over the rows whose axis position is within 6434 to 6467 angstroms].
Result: -0.1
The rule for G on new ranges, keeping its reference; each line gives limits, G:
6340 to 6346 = -0.097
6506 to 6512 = -0.099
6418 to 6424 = -0.108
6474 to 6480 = -0.094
